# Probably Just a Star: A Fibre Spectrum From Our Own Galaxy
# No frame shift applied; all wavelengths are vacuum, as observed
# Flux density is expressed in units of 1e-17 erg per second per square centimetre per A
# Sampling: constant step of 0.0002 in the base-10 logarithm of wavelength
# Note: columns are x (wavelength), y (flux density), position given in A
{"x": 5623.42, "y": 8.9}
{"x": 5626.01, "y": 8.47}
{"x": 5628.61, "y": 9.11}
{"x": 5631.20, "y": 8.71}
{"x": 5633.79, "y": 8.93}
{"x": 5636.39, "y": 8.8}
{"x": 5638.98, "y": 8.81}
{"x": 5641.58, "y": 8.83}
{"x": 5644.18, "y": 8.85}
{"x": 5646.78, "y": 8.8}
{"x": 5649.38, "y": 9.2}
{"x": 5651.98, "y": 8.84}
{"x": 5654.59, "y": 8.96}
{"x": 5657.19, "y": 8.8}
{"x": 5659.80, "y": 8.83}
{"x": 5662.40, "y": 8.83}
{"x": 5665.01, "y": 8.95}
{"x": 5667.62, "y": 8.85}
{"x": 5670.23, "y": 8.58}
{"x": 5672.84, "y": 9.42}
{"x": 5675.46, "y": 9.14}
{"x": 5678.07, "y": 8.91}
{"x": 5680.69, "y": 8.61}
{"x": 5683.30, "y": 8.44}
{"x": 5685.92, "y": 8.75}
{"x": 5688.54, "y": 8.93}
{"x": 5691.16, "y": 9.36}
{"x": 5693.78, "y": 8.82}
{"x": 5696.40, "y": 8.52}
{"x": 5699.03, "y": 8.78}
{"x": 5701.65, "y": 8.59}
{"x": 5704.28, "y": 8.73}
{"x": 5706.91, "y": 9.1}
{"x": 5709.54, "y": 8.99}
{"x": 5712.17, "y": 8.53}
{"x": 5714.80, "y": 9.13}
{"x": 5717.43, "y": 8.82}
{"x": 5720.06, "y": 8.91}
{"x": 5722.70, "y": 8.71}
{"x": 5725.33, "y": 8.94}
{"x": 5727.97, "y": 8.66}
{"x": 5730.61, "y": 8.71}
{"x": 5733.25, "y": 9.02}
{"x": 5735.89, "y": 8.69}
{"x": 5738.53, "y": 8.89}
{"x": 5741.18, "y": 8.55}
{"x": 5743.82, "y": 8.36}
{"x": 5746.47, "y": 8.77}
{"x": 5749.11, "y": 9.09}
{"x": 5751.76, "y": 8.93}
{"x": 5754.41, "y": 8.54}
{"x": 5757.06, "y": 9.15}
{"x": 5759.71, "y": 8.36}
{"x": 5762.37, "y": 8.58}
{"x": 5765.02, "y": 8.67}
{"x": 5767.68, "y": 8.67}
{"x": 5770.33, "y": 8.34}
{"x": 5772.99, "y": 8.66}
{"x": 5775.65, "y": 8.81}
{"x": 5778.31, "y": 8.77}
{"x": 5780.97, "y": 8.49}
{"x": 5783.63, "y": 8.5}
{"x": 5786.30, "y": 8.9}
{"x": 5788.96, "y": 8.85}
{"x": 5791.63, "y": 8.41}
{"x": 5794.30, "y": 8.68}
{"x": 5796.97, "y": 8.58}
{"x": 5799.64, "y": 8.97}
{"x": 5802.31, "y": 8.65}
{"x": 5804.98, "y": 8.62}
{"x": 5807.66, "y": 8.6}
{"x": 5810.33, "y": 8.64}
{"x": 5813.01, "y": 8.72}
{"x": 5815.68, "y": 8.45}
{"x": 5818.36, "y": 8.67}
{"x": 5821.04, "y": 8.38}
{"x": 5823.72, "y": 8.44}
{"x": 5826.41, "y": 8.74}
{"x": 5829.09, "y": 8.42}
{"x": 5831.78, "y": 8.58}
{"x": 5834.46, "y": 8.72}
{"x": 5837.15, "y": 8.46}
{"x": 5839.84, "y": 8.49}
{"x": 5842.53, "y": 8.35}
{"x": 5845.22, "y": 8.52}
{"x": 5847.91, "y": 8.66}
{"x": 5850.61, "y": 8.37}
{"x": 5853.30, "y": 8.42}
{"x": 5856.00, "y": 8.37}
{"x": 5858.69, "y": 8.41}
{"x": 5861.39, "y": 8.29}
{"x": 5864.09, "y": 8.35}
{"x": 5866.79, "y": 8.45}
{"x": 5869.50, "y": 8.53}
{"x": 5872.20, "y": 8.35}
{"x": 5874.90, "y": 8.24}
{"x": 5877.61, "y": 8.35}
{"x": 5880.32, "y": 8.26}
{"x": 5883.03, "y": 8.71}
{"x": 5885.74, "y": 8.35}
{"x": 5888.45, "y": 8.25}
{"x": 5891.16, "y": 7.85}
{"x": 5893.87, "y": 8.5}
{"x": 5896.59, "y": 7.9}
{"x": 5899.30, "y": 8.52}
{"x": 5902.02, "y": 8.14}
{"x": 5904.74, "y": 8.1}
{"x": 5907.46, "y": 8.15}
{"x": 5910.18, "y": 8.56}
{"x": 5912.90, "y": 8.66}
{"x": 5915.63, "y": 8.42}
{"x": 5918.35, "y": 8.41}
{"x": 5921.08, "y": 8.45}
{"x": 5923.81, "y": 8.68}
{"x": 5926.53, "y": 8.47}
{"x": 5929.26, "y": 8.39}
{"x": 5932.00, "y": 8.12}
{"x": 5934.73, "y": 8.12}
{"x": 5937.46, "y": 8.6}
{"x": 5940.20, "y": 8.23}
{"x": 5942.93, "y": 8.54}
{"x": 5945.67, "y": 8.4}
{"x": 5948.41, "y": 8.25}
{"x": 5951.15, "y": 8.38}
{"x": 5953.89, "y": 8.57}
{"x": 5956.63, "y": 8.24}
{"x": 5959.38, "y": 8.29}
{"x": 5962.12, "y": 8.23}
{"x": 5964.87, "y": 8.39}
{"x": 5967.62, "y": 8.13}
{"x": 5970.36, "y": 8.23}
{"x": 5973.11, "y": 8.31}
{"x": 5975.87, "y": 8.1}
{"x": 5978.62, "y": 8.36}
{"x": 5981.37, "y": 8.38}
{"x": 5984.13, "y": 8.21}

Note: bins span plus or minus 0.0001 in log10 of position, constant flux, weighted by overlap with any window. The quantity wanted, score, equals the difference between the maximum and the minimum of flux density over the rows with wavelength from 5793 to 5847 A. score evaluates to 0.62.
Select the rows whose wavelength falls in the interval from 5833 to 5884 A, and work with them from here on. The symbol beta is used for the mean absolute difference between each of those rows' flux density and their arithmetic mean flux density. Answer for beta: 0.11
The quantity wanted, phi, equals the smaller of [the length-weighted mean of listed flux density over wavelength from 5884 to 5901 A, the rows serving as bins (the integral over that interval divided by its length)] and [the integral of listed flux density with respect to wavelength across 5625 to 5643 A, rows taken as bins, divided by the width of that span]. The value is 8.24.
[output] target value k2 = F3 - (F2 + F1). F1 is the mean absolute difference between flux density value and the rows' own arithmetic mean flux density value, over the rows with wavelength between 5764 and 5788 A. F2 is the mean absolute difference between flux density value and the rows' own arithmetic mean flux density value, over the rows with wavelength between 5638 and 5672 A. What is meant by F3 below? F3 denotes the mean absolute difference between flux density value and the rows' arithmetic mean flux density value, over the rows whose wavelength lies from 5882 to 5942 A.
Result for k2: -0.01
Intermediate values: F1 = 0.13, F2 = 0.083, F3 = 0.204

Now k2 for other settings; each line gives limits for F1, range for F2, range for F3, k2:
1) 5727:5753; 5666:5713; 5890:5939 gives -0.18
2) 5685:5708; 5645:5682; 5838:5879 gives -0.27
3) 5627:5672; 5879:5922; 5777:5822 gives -0.17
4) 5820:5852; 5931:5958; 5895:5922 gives -0.06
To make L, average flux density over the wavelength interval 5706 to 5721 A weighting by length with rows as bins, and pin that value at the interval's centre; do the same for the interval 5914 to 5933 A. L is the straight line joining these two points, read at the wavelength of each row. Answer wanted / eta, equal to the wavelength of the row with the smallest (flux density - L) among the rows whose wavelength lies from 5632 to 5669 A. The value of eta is 5636.39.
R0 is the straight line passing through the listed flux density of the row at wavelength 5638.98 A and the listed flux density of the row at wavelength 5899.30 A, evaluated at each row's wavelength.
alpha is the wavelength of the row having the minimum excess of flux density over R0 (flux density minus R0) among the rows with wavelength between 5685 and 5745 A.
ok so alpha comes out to 5743.82 A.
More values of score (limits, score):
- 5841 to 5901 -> 0.86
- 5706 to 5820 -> 0.81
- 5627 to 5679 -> 0.84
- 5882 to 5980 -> 0.86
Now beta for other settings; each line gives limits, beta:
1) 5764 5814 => 0.12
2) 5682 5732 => 0.18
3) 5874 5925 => 0.19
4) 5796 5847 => 0.12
